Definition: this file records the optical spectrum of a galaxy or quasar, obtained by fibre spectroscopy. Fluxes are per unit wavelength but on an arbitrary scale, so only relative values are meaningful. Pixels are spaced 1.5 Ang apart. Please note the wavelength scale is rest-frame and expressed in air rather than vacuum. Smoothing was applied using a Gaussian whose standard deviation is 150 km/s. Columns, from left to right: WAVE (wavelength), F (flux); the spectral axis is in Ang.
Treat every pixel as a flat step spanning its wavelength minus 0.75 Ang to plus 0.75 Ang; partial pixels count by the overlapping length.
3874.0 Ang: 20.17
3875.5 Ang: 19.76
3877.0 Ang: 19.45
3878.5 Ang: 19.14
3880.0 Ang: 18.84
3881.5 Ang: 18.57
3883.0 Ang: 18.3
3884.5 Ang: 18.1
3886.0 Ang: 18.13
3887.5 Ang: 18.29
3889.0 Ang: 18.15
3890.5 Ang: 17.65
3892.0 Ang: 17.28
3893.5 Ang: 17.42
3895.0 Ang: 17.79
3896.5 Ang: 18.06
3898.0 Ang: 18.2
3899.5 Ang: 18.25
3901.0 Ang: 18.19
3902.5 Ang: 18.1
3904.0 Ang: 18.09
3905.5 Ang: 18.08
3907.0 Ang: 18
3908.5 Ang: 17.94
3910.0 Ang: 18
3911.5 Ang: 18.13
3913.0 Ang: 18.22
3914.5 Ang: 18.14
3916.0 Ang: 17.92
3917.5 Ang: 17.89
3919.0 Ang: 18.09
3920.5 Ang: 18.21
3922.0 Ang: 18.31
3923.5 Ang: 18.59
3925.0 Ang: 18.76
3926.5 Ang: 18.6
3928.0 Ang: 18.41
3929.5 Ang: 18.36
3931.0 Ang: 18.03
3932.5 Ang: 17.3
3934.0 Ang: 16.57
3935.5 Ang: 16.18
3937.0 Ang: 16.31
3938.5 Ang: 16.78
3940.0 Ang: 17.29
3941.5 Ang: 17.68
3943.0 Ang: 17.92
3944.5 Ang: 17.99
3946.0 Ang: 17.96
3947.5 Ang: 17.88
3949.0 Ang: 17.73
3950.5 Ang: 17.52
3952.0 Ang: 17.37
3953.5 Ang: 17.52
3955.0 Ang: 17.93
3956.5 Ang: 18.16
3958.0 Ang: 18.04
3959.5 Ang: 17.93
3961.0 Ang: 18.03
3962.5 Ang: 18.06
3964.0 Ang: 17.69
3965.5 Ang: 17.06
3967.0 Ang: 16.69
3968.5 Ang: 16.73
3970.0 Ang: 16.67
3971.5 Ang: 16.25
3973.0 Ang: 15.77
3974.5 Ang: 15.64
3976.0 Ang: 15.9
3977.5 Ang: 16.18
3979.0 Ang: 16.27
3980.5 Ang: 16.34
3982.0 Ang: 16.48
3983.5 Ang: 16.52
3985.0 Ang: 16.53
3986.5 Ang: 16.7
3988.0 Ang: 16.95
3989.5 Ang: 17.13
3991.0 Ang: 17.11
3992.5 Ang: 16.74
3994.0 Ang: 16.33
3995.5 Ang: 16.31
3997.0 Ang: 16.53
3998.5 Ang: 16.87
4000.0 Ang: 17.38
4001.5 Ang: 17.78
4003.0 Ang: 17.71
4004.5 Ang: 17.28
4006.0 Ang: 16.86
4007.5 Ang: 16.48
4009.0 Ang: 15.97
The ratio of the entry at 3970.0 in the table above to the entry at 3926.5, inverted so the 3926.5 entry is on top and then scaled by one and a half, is 1.67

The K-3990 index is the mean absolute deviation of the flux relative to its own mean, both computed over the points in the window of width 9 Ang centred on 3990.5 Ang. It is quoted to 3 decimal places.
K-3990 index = 0.237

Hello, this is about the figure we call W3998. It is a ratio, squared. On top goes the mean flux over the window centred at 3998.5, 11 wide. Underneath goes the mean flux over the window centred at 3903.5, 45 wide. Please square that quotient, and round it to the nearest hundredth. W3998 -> 0.88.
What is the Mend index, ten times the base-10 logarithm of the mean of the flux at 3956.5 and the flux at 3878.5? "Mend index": 12.71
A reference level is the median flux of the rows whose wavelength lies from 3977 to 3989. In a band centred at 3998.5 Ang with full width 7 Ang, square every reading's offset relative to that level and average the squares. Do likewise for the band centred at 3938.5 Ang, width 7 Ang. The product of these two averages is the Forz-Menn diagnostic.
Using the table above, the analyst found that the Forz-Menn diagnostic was 0.2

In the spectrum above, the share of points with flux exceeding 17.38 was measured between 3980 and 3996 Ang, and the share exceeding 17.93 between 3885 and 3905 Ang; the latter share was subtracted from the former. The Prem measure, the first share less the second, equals -0.69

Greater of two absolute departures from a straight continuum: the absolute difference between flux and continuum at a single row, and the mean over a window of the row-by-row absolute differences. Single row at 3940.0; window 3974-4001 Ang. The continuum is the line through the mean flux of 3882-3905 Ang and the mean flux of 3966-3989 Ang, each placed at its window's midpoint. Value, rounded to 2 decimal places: 0.54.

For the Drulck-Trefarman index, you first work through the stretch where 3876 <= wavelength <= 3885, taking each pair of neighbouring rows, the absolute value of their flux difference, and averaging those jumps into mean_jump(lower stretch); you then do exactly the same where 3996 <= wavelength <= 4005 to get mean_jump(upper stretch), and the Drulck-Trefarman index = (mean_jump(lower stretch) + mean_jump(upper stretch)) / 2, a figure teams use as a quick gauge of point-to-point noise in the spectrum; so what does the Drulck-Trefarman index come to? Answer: 0.31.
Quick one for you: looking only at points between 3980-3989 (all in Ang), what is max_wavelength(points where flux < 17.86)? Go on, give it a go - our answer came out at 3988.0 Ang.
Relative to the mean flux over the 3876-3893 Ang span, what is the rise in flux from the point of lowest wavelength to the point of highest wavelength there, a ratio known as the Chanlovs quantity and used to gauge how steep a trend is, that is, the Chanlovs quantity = -0.12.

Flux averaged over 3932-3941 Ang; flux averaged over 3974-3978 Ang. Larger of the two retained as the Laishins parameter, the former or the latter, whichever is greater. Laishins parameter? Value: 16.7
